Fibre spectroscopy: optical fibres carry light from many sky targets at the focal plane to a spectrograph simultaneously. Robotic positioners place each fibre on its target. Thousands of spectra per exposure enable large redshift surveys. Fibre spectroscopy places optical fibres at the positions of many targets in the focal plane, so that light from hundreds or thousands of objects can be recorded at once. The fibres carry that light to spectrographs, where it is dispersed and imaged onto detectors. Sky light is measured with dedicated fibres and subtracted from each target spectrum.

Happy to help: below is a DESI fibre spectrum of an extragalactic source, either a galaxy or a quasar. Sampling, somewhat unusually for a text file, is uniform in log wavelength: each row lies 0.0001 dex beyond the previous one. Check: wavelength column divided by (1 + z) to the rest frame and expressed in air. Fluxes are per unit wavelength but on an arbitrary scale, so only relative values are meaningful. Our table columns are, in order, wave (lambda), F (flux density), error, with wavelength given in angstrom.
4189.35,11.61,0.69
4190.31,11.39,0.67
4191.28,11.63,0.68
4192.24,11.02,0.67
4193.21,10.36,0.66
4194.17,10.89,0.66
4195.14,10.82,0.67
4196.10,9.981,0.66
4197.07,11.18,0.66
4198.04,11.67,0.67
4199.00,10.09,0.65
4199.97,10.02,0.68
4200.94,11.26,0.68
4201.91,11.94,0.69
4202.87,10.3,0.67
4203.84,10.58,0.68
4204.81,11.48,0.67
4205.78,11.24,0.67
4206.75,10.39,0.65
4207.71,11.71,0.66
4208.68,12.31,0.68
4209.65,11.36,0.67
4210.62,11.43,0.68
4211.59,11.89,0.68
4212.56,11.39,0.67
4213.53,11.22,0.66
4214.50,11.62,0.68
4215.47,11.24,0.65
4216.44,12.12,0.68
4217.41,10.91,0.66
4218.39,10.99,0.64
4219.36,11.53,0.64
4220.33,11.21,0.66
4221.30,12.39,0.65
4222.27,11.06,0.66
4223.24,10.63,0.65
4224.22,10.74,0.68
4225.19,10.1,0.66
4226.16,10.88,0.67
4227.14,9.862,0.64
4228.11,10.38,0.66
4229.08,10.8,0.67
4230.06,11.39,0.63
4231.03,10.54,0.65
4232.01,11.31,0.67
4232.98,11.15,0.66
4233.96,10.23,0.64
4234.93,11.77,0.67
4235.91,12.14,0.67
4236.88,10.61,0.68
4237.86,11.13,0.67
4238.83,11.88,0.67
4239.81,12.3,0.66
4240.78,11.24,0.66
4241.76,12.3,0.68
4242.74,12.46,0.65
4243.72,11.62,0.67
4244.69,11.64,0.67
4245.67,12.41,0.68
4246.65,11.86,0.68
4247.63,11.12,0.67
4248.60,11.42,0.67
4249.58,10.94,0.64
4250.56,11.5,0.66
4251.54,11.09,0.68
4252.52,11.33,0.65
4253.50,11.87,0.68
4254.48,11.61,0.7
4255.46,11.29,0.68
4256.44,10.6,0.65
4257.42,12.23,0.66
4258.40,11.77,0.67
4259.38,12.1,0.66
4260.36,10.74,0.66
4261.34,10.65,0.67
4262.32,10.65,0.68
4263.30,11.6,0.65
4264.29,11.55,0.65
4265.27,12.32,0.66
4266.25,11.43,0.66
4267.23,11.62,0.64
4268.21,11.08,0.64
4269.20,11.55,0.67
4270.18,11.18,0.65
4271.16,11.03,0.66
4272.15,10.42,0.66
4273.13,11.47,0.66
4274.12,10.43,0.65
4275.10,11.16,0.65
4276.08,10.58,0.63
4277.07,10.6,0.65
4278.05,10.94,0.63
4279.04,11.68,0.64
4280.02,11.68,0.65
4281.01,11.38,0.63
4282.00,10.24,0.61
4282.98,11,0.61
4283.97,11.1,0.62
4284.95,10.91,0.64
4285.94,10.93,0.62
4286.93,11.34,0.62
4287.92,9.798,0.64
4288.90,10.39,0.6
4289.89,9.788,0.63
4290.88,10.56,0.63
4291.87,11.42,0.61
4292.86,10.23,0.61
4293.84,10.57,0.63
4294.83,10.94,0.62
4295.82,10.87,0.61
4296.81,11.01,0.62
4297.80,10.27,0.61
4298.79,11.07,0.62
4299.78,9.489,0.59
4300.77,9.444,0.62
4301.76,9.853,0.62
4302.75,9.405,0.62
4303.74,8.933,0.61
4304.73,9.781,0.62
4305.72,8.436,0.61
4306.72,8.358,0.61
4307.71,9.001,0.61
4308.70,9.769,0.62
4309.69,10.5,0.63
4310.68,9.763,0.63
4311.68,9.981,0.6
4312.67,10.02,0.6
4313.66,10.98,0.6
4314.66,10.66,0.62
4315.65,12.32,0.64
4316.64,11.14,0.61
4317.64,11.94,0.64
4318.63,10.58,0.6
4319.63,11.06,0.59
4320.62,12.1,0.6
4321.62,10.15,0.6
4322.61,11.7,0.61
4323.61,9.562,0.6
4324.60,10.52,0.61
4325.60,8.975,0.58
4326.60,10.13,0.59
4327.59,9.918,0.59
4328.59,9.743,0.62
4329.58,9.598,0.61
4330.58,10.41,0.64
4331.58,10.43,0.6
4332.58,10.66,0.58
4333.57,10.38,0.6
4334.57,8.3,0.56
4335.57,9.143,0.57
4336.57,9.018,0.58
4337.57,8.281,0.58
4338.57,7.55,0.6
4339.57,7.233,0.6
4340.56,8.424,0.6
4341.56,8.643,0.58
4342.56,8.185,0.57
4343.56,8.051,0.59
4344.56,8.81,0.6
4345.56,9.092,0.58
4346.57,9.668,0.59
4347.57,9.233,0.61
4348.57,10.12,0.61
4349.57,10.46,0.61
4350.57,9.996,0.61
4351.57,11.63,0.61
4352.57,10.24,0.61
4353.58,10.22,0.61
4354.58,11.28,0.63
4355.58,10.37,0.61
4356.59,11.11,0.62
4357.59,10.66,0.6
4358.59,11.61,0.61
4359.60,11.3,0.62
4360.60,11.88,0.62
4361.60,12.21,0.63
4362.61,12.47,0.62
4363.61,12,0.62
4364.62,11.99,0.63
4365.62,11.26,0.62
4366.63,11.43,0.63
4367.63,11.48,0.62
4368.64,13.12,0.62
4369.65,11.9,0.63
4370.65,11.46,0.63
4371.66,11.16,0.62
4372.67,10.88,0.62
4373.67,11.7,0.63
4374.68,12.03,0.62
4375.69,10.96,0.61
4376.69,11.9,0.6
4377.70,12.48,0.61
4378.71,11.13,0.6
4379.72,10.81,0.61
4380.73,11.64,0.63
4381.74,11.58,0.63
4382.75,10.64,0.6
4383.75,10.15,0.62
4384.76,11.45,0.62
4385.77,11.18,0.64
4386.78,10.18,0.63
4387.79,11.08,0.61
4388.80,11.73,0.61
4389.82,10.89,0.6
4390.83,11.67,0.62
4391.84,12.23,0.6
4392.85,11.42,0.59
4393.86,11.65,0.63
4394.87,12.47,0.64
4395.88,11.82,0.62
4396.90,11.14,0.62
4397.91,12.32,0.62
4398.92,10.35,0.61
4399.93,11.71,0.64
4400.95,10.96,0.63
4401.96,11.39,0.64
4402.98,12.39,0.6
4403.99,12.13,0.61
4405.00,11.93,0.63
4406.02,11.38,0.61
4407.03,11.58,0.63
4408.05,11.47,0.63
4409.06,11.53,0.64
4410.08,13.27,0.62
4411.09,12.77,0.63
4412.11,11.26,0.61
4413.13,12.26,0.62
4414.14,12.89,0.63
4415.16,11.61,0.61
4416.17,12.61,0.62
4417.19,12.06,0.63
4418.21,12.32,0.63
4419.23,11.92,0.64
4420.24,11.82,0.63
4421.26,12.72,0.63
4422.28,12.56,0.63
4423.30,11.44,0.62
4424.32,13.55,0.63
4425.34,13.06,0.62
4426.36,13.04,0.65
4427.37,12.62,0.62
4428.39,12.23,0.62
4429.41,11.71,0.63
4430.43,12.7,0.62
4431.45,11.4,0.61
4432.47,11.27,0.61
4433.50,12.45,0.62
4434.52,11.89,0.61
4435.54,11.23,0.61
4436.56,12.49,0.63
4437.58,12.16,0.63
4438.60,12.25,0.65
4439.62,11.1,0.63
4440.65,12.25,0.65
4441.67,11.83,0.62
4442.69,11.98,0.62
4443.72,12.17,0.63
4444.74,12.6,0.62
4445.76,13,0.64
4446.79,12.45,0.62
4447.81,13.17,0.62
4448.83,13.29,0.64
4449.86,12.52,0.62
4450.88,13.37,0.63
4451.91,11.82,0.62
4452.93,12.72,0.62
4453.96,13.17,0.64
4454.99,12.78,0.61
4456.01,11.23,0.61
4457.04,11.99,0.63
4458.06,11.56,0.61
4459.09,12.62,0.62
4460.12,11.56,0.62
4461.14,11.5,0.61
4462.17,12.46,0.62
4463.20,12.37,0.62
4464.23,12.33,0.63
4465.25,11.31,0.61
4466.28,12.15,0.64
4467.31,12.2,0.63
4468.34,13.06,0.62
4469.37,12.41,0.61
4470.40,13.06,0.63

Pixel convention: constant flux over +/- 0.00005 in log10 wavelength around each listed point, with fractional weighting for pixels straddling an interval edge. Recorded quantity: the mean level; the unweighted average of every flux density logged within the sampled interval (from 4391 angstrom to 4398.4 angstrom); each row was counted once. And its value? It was 11.9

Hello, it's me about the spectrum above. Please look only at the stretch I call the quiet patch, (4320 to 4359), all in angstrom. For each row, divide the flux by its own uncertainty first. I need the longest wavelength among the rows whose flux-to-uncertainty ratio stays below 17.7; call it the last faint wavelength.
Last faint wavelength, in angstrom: 4355.58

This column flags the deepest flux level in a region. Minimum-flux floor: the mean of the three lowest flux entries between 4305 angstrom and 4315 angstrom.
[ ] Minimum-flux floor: 8.6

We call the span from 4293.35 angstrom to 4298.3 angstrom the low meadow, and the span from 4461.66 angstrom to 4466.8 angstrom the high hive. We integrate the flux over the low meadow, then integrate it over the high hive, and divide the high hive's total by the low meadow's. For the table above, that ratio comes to 1.17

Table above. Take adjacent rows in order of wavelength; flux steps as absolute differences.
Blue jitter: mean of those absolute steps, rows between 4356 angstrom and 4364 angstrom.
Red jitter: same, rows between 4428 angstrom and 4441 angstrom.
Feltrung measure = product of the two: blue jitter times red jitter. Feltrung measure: 0.37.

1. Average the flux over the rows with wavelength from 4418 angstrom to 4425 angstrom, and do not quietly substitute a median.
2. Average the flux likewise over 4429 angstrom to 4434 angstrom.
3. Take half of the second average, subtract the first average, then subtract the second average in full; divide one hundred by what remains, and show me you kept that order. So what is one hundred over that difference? -5.47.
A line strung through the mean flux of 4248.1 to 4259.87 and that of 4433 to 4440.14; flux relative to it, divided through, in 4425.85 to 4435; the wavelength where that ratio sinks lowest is 4432.47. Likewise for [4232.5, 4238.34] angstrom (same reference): 4233.96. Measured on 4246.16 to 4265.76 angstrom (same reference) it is 4256.44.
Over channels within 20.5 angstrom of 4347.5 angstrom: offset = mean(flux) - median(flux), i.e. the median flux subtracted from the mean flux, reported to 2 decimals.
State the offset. -0.13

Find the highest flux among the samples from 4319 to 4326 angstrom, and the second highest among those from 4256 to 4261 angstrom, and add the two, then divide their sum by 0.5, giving 48.40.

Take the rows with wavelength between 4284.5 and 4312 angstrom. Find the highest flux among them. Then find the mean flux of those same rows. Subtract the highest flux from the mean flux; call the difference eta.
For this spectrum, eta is -1.3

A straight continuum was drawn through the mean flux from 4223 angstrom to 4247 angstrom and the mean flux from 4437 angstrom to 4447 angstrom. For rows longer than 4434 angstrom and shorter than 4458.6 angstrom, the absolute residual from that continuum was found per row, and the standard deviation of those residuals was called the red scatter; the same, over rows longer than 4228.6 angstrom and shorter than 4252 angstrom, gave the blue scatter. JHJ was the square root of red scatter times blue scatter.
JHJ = 0.37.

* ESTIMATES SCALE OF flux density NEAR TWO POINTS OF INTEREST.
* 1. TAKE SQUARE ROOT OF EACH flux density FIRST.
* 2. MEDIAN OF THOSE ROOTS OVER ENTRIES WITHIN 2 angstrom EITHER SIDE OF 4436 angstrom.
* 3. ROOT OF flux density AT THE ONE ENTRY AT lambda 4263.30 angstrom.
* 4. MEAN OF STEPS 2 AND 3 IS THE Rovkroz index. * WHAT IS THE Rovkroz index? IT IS 3.44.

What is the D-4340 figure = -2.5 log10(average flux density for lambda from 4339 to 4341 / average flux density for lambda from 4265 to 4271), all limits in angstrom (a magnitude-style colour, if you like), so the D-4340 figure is 0.4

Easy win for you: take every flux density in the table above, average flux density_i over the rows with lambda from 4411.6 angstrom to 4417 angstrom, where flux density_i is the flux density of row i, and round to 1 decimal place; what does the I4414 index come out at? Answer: 12.1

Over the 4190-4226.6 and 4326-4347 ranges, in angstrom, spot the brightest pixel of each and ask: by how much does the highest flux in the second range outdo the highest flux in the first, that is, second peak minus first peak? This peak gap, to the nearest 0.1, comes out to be -1.7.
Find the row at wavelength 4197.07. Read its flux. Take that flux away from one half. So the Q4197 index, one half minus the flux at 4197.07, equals -10.7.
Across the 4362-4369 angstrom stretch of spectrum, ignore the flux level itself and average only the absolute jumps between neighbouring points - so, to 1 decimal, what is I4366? 0.5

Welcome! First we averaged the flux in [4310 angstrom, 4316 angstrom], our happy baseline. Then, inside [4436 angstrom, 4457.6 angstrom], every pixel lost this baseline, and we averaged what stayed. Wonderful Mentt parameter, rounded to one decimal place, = 1.8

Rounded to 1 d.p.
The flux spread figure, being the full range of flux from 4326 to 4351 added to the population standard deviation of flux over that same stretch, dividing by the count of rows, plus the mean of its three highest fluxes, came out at 14.9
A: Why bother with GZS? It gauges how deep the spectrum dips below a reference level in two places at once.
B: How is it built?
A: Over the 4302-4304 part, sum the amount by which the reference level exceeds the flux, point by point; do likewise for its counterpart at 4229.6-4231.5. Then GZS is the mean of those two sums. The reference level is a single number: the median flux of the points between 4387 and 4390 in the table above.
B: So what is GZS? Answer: 2.0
